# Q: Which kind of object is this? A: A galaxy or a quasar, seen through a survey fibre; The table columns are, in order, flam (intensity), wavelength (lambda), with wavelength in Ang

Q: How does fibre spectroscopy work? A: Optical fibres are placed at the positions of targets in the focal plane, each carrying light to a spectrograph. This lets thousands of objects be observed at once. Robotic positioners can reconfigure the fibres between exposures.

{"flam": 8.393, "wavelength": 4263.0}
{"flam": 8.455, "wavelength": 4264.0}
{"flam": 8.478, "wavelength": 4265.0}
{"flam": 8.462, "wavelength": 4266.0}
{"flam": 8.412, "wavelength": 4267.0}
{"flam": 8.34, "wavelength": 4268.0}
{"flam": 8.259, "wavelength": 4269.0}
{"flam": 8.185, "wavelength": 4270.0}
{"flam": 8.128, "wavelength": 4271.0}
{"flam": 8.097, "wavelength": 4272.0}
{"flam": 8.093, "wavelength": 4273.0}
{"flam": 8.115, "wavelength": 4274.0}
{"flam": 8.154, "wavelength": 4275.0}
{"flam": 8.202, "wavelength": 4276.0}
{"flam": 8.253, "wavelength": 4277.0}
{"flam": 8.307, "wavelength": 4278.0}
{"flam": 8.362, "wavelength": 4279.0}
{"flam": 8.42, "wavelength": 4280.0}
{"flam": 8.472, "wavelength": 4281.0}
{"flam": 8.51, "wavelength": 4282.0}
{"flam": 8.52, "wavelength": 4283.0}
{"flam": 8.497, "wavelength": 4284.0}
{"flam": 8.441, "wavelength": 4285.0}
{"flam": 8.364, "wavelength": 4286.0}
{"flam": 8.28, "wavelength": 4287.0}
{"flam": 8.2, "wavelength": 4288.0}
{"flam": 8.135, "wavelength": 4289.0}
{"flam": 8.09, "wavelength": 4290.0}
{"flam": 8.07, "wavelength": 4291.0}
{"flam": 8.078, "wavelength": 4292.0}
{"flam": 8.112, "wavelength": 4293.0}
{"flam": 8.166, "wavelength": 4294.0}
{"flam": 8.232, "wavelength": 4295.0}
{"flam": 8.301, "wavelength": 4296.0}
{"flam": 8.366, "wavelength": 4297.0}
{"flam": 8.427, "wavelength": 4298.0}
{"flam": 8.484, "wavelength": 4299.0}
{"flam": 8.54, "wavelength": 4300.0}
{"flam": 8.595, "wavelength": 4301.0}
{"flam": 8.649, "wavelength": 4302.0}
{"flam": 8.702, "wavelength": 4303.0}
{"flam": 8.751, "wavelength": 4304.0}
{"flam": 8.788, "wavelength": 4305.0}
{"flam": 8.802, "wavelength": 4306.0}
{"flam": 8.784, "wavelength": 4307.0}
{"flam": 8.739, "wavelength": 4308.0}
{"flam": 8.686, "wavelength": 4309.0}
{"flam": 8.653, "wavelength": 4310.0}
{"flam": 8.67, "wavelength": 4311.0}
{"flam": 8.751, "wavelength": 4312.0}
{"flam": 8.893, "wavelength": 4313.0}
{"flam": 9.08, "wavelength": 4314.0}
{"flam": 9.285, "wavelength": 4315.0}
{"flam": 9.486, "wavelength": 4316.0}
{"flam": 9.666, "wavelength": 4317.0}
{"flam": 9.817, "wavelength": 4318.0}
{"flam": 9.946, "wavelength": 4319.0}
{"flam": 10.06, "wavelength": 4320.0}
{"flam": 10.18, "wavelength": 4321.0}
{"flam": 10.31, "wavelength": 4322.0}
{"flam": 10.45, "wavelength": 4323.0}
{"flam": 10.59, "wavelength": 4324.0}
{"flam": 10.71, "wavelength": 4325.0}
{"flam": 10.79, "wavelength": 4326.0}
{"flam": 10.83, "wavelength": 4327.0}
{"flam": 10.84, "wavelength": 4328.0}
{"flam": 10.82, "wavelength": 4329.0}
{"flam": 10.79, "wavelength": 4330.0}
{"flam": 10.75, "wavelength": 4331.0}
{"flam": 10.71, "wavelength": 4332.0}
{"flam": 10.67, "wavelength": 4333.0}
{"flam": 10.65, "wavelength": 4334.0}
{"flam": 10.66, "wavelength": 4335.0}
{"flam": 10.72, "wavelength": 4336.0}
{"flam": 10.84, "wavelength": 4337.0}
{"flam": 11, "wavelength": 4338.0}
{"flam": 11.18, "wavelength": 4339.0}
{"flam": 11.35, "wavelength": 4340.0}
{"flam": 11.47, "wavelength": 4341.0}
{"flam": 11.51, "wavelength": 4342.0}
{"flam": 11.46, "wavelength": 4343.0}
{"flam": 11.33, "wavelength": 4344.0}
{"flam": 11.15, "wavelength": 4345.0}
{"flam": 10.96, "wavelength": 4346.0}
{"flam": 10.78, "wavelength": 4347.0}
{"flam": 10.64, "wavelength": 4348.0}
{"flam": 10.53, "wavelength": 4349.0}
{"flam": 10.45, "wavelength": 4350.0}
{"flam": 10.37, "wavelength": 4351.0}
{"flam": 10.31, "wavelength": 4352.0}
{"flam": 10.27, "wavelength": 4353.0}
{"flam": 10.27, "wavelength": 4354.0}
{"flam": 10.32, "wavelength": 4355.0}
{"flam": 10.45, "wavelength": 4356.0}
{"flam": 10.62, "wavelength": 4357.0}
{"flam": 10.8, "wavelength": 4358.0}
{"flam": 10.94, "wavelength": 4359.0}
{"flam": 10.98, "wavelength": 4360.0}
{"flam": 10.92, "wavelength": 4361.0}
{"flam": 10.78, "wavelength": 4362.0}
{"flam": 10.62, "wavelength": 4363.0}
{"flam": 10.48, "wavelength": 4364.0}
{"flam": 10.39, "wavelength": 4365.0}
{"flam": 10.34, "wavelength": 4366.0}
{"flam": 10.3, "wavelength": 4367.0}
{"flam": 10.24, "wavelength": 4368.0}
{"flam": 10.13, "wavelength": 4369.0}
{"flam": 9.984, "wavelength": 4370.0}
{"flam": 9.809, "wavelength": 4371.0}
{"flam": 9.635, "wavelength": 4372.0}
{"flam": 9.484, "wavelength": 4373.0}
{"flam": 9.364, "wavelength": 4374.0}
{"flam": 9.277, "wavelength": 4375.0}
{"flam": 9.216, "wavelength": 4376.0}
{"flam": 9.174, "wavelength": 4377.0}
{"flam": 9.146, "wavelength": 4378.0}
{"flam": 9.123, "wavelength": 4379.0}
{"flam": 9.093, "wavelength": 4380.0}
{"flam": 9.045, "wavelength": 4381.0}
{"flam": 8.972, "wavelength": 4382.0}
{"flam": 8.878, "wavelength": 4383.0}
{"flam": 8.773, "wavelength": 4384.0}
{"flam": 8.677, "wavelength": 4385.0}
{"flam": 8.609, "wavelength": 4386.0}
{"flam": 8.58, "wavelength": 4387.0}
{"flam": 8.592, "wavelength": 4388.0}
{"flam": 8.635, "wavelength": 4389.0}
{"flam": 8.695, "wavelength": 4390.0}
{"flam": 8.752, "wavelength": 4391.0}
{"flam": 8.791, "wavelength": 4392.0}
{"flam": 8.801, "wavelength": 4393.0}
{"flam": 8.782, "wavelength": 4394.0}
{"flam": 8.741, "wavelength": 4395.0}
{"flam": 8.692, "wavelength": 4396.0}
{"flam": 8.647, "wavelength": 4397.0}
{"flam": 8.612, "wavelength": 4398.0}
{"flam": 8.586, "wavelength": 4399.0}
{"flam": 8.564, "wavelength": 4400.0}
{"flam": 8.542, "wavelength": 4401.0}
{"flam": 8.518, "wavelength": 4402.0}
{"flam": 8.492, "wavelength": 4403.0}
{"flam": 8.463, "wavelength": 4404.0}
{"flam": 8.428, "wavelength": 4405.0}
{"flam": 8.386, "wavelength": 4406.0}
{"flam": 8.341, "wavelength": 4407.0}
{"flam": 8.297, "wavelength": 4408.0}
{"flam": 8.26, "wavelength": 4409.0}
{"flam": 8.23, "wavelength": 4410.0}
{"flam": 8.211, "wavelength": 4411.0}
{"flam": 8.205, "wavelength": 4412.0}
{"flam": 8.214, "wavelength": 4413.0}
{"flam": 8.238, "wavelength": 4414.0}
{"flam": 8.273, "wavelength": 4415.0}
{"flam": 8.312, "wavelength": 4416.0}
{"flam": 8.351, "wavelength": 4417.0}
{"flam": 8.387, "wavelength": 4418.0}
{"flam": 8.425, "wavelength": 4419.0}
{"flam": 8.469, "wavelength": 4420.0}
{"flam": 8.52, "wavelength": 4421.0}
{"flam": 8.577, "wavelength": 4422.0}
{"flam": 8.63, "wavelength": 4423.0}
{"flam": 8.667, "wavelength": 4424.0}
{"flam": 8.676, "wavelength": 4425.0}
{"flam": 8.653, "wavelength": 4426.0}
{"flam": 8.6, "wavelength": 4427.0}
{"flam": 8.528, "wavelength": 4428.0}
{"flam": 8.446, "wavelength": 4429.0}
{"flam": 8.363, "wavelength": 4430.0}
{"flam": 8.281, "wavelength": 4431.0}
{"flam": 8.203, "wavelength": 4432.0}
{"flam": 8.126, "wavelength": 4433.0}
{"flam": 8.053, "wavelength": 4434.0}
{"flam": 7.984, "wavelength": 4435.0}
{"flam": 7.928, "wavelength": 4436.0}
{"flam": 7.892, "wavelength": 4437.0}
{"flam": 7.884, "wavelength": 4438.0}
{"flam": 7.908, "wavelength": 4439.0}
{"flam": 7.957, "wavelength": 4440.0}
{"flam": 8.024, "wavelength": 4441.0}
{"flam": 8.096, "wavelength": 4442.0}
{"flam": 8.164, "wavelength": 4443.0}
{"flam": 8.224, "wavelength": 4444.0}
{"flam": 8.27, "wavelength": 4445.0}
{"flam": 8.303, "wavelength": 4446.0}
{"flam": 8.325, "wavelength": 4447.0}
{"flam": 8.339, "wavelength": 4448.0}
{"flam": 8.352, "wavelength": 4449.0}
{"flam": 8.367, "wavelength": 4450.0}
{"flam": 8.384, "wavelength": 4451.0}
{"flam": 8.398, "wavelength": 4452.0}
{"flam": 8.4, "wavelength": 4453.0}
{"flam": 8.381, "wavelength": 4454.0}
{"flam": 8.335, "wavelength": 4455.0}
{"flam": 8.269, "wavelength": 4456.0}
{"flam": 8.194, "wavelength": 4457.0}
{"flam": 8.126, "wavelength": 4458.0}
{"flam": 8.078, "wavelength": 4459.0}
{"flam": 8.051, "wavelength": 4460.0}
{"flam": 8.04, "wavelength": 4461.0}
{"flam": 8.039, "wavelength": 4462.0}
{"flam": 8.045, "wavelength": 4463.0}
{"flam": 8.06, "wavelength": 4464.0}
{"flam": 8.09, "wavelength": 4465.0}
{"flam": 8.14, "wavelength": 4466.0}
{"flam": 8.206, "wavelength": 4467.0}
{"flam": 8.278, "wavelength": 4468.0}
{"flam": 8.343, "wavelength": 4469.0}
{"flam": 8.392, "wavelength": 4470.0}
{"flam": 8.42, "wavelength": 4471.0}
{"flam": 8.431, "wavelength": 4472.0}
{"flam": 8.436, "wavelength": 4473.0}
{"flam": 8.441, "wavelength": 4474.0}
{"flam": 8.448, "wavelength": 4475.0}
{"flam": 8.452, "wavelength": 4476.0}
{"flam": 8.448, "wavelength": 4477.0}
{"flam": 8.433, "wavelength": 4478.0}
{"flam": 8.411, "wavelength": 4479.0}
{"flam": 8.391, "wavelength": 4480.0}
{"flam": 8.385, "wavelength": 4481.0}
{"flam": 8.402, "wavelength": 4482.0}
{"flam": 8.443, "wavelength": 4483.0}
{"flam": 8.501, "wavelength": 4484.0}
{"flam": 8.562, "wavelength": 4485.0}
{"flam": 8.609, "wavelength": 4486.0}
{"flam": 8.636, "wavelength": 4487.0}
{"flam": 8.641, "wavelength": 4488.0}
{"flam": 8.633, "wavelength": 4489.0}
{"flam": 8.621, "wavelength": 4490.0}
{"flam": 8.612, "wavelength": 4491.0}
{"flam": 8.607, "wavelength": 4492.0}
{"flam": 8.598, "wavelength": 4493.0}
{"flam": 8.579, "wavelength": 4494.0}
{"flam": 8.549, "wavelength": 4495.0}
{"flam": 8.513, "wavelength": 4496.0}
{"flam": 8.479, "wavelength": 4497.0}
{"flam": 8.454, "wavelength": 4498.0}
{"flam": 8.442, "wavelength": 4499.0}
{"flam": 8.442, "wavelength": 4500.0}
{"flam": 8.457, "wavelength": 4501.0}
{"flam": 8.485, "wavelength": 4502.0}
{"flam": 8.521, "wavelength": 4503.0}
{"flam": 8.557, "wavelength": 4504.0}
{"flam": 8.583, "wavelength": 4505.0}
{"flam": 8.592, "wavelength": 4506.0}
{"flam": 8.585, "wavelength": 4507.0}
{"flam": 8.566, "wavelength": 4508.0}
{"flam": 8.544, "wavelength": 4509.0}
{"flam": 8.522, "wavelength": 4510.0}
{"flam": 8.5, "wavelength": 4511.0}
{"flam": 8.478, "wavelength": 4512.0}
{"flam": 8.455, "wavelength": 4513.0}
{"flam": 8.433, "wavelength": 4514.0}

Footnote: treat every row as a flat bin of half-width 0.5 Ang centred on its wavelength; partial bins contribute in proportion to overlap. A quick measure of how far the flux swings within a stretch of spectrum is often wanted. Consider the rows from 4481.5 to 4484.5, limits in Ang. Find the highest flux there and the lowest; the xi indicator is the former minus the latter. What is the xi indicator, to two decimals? 0.10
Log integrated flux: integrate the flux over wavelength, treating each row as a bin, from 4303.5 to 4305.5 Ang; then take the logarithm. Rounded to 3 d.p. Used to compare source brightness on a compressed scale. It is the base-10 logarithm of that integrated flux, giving 1.244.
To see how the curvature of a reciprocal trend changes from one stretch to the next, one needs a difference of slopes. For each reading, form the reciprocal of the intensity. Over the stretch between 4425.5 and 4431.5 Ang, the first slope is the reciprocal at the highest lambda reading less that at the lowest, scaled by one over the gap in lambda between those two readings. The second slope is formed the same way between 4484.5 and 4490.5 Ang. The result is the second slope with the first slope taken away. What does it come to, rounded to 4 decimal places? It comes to -0.0012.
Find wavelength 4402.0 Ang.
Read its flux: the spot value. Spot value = 8.518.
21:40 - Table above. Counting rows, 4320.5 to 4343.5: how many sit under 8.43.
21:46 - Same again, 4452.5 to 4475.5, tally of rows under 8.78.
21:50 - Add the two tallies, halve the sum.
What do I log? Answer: 11.5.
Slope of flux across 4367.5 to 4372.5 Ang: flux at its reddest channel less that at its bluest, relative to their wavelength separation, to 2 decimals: -0.15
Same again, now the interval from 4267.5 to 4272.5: -0.06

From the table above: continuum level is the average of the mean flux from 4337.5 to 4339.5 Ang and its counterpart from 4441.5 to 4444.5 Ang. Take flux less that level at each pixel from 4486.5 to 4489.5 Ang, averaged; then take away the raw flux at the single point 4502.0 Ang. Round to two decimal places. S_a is -9.47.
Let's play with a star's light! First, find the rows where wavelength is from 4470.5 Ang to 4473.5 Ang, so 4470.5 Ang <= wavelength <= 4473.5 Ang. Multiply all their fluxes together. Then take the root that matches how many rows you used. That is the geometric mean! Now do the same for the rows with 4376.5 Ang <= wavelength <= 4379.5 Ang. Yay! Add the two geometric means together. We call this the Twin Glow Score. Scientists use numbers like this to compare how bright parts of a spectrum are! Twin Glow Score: 17.6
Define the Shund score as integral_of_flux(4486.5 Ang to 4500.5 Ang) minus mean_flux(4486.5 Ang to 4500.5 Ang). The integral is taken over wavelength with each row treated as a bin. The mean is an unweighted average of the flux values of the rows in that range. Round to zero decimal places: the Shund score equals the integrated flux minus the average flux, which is 111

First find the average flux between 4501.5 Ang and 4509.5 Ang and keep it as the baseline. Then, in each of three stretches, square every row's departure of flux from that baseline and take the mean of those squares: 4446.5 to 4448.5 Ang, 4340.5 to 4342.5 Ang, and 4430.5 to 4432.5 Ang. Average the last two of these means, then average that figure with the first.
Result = 2.2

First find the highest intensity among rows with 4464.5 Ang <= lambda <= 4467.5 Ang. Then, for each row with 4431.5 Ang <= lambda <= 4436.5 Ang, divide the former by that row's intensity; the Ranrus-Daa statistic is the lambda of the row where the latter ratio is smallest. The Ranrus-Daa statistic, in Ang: 4432.0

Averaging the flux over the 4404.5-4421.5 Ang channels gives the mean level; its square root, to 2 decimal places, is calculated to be 2.89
